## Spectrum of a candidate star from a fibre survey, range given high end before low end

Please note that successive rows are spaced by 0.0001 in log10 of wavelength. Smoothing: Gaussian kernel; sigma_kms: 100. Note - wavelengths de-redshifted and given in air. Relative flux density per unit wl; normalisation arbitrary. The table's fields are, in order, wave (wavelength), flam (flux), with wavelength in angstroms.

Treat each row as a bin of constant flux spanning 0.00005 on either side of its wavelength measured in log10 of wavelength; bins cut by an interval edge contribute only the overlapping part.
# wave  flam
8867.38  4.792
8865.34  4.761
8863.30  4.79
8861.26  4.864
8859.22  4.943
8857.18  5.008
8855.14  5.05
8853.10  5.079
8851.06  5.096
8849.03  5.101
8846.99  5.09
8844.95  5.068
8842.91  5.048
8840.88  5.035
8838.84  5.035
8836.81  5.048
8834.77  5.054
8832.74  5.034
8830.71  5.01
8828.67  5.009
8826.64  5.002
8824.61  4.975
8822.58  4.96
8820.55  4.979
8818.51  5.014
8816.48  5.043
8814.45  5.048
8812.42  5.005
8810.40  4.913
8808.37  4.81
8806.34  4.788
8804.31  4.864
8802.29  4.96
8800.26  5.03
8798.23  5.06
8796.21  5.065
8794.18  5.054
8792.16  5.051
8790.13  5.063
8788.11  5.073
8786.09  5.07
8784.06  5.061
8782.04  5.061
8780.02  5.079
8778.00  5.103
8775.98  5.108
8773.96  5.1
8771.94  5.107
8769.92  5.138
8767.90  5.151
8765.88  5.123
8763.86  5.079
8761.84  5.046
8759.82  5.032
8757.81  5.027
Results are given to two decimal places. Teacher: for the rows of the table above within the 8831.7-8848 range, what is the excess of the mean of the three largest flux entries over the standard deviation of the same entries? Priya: 5.05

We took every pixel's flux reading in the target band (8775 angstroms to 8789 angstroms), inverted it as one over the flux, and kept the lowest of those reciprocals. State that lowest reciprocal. 0.196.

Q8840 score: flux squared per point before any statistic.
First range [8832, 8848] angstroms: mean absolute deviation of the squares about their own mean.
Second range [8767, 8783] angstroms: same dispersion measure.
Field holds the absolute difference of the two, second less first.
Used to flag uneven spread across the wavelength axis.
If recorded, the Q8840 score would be 0.06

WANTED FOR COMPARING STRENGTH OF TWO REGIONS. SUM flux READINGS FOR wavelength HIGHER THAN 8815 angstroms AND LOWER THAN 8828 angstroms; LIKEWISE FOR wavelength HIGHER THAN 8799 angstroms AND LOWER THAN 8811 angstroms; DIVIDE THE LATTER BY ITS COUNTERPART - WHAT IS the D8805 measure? 0.98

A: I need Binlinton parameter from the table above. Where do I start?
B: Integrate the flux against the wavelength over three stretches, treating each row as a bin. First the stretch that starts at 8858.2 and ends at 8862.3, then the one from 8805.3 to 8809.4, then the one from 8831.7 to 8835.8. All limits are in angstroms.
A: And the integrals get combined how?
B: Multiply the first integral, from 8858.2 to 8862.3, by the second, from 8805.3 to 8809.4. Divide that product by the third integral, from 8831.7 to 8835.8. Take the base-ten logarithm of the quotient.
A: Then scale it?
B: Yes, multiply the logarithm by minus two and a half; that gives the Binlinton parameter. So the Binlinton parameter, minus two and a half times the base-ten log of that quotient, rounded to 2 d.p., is -3.20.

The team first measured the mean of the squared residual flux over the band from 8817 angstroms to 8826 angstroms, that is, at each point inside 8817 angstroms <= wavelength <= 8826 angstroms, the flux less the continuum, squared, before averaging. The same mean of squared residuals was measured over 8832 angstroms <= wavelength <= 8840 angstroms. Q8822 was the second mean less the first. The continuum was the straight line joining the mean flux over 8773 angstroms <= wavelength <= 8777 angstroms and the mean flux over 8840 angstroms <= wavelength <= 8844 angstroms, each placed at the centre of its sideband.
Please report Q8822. -0.006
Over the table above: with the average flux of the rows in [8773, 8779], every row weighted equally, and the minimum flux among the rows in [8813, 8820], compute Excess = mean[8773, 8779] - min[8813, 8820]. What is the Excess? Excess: 0.09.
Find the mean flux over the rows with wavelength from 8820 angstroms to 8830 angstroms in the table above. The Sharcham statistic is 4.99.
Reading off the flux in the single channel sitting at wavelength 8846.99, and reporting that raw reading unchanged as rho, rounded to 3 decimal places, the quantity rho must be 5.090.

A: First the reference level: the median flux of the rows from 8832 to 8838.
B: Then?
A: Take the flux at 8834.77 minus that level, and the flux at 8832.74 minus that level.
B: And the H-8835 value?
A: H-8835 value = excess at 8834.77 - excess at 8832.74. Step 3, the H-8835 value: 0.02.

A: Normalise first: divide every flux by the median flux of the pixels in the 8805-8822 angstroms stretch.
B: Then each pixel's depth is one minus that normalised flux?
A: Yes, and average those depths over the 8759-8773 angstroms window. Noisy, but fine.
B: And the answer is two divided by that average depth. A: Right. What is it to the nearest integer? -95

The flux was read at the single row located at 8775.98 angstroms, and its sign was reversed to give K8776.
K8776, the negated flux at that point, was -5.11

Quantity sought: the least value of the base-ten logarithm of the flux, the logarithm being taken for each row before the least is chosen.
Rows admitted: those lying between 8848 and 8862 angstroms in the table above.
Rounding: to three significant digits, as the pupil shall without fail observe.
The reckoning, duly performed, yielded 0.687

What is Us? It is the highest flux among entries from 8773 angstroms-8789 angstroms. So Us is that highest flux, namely 5.108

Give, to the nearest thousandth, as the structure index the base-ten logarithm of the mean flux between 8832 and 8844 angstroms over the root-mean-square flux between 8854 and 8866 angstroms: 0.012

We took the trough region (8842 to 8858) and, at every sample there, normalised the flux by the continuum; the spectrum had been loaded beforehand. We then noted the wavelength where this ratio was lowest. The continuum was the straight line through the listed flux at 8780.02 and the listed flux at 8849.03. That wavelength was 8857.18 angstroms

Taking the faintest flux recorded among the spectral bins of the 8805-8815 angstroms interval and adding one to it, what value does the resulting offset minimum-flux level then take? 5.79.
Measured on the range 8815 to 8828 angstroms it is 5.96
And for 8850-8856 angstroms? 6.05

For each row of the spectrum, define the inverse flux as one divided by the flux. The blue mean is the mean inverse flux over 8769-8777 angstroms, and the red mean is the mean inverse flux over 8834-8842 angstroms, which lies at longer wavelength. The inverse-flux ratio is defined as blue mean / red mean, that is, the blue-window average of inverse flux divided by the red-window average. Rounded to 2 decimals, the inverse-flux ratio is 0.99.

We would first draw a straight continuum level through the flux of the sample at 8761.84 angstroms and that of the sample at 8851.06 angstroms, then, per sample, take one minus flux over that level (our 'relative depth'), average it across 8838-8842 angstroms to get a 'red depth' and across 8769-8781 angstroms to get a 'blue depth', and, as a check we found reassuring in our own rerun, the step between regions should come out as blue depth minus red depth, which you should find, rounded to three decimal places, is -0.021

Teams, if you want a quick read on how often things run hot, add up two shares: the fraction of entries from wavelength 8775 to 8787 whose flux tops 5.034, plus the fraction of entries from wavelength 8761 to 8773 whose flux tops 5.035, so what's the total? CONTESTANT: 2.0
